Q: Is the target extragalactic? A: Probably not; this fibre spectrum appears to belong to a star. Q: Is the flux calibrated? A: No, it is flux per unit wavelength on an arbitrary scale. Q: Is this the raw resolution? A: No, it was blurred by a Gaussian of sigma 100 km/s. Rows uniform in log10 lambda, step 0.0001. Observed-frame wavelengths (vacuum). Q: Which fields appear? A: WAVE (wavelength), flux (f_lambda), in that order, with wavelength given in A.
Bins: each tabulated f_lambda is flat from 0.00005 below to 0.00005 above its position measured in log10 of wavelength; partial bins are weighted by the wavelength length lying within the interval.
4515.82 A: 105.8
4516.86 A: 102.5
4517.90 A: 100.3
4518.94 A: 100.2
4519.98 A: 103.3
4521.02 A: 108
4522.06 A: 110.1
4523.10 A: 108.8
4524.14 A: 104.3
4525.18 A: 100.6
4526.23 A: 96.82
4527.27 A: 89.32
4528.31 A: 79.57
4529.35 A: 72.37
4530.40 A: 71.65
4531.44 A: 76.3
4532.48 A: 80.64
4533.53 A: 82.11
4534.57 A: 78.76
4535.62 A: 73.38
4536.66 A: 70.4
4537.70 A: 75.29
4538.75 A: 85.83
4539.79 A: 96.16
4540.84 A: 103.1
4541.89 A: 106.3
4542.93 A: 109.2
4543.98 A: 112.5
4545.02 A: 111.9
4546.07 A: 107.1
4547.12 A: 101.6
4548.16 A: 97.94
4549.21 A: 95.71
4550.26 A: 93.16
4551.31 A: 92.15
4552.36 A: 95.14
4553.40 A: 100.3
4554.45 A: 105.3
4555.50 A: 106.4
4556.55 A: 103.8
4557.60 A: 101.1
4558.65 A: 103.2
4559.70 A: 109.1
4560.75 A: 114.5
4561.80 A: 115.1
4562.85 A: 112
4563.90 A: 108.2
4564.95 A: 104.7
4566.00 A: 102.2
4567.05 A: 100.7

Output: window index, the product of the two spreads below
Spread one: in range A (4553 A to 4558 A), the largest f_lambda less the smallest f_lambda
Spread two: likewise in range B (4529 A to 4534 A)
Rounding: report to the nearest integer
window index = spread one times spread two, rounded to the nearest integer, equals 64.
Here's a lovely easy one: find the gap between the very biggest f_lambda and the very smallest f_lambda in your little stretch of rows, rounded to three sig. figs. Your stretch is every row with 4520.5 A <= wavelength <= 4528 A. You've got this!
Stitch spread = 20.8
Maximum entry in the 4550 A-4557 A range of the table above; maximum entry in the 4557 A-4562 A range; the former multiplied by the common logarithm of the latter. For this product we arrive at 219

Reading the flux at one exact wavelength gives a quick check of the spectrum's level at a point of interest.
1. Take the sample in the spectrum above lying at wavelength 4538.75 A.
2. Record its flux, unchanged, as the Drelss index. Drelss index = 85.83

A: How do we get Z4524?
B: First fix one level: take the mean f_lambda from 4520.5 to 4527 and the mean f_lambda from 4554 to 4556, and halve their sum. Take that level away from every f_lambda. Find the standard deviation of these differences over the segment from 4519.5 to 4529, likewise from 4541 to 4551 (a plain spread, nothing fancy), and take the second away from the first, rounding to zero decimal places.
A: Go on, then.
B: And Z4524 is 3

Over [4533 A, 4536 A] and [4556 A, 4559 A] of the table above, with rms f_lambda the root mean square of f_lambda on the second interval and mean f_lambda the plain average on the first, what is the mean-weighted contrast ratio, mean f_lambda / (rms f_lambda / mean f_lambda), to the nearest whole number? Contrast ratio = 59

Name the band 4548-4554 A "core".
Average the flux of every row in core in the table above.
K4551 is 96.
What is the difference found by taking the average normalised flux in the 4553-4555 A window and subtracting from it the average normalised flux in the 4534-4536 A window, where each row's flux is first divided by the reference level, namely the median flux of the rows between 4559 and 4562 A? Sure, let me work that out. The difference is 0.23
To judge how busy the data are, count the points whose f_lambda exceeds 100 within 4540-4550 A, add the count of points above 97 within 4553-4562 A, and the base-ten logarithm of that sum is 1.2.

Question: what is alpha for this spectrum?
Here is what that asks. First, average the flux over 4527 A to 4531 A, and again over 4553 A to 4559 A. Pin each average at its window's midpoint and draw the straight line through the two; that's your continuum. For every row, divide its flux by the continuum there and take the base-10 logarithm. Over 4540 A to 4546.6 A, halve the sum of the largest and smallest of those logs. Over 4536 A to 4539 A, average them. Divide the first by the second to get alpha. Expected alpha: -1.4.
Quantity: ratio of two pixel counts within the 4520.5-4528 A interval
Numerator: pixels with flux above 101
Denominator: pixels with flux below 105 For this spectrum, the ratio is 1.0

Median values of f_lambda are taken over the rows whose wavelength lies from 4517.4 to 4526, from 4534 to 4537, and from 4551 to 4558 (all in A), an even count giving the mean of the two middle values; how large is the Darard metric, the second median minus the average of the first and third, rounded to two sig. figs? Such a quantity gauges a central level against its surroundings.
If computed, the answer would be -29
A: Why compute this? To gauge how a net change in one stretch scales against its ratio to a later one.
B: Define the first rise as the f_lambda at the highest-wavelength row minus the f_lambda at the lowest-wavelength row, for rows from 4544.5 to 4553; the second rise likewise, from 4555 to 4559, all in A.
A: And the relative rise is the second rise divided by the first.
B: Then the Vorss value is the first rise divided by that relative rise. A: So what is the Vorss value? -88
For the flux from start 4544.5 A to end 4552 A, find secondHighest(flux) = 107.1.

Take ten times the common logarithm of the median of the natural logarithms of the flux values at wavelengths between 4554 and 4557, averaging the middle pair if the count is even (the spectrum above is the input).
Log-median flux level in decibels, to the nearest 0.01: 6.68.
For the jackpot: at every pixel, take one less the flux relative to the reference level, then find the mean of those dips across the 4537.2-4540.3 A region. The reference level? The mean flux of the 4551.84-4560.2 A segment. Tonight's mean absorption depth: 0.17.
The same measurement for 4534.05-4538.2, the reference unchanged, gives 0.28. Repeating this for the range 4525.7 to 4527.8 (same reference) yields 0.10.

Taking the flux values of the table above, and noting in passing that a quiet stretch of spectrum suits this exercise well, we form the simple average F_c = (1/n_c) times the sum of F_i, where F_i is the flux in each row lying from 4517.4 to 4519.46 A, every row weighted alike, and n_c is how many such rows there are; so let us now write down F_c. 100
